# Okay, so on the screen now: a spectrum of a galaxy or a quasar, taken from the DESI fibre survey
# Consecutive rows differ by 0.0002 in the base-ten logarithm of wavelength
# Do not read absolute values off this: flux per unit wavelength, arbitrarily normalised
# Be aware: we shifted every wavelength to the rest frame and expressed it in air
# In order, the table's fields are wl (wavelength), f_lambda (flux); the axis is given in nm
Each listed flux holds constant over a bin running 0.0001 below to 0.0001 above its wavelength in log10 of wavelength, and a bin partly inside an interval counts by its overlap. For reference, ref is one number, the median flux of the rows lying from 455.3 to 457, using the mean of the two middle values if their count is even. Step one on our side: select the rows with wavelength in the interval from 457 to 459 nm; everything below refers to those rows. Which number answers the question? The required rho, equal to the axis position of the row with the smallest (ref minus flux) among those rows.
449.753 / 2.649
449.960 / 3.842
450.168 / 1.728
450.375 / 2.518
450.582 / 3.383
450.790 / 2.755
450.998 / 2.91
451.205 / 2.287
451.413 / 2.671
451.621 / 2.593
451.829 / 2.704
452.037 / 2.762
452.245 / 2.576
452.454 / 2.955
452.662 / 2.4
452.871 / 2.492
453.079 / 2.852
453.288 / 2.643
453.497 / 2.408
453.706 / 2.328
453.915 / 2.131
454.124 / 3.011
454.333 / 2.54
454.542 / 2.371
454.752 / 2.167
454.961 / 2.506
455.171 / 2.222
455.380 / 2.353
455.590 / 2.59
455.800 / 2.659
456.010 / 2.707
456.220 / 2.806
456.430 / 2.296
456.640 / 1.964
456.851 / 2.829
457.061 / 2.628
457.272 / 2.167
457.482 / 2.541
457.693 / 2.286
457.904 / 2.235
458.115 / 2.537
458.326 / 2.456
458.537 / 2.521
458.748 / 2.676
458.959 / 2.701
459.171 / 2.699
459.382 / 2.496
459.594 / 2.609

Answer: 458.959 nm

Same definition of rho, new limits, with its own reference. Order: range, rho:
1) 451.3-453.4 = 452.454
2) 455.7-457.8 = 456.851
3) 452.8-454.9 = 454.124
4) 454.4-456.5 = 456.220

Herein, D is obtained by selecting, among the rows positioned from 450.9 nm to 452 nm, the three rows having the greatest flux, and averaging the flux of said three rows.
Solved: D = 2.76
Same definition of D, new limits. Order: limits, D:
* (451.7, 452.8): 2.81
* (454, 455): 2.69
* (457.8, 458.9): 2.58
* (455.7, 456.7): 2.72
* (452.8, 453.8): 2.66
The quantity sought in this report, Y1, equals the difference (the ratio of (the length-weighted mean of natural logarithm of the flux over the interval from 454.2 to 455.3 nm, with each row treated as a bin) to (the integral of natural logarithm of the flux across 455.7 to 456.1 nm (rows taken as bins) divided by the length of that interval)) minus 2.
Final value -1.12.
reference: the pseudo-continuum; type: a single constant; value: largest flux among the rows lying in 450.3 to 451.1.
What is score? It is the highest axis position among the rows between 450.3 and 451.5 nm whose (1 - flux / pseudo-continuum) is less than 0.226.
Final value 451.413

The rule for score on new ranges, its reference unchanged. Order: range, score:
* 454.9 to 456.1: 456.010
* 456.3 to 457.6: 457.061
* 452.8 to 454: 453.288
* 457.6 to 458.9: 458.748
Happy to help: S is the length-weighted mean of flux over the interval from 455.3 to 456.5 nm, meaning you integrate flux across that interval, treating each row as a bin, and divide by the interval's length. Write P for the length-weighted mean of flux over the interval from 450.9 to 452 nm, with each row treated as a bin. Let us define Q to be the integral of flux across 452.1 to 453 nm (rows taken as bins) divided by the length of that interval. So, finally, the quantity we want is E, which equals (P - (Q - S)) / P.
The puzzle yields 0.99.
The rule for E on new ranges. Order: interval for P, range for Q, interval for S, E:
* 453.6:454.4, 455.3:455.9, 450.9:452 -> 1.04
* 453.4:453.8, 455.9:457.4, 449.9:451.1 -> 1.14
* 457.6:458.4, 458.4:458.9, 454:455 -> 0.96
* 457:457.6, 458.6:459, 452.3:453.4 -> 1.00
